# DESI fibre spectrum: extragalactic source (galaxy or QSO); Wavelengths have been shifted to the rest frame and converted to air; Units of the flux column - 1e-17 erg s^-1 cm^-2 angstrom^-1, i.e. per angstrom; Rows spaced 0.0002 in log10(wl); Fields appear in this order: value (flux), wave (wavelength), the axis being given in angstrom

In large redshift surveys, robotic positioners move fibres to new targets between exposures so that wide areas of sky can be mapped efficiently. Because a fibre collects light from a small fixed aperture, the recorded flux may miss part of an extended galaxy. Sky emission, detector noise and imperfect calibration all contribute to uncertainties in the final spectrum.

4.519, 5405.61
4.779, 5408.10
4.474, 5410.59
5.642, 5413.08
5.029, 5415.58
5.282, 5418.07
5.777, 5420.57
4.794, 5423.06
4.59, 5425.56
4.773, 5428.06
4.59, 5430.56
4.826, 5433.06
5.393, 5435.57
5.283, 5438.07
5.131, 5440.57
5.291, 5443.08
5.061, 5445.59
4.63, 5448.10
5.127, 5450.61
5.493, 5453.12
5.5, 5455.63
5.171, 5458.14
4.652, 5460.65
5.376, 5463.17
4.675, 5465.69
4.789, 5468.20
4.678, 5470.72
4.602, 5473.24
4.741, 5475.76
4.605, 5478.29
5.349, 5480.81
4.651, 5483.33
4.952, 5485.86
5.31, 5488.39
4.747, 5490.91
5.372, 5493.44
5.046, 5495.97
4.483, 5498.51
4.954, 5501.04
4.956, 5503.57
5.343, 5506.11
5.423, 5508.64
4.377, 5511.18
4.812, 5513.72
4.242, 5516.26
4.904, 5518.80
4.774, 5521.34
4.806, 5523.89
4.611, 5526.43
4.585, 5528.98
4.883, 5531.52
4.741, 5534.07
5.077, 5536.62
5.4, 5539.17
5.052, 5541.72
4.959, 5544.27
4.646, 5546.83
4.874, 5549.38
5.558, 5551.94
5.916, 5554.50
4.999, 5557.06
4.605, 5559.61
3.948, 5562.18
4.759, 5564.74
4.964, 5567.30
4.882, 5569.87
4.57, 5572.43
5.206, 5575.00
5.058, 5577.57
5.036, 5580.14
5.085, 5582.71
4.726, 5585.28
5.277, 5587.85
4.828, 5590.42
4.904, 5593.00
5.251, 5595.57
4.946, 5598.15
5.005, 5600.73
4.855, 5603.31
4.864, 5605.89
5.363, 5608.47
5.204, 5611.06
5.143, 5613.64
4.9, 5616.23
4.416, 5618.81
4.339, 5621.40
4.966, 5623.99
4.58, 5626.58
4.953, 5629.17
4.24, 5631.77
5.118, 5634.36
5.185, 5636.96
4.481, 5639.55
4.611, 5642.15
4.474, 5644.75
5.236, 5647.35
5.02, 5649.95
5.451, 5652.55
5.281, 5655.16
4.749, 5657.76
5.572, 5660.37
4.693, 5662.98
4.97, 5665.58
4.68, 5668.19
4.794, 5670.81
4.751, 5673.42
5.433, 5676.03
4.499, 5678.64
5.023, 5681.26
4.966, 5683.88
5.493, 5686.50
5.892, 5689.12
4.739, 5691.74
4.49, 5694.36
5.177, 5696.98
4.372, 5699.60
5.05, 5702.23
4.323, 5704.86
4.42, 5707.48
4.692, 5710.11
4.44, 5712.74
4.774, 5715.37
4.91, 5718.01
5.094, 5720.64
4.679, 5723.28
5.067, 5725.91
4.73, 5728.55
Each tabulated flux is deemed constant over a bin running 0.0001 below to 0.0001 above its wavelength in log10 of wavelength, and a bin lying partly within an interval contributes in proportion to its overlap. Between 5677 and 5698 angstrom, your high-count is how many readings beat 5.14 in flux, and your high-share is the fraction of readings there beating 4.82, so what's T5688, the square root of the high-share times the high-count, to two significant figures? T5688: 1.4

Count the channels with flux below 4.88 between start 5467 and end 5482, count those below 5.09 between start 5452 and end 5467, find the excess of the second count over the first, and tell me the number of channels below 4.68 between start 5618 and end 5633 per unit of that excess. -1.3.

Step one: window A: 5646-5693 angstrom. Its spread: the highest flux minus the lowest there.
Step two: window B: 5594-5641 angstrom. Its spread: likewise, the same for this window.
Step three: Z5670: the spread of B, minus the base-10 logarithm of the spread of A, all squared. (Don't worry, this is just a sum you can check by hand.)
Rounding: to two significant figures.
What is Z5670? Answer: 0.96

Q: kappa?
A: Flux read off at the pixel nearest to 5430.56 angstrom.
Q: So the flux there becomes 4.59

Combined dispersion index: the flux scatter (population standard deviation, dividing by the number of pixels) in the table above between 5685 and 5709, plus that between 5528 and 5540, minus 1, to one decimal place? -0.2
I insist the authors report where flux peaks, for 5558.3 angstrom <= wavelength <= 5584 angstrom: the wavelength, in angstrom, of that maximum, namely 5575.00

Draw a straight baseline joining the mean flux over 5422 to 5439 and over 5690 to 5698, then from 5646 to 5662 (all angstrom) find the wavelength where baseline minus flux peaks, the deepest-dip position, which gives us 5657.76 angstrom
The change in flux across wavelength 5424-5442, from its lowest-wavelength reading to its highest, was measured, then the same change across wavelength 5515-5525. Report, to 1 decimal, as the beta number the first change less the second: 0.0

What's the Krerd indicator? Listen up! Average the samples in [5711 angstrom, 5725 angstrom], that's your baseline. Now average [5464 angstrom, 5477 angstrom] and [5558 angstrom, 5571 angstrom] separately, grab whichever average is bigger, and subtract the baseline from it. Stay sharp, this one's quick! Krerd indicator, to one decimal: -0.1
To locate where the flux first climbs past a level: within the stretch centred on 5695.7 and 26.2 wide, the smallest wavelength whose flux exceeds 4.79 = 5683.88 angstrom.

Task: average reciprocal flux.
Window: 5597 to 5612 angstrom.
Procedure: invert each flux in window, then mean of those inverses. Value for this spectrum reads 0.1987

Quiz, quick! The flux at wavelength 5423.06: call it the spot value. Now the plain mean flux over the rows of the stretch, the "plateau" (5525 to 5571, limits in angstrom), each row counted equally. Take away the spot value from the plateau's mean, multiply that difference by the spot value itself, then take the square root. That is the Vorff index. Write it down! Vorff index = 0.76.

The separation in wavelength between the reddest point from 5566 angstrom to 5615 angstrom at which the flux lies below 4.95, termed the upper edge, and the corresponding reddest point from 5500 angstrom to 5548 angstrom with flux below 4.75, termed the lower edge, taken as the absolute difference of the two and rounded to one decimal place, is 59.1 angstrom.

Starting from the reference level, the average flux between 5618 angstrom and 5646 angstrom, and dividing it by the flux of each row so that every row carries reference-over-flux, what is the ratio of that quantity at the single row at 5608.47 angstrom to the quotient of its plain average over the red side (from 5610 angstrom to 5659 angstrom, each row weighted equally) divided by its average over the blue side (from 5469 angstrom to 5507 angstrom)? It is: 0.86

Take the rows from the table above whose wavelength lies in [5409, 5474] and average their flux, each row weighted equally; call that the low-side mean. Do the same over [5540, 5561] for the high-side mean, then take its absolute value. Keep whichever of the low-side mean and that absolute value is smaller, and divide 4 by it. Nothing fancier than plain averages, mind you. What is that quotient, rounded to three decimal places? 0.796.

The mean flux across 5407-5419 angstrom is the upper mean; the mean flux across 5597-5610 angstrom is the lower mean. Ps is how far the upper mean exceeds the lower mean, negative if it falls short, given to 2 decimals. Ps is 0.03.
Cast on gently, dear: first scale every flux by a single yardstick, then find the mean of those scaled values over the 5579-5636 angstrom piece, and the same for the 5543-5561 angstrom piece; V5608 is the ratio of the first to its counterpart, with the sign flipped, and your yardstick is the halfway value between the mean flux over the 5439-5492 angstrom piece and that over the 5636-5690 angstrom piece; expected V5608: -0.97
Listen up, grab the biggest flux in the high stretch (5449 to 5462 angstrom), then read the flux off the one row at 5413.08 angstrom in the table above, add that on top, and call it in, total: 11.1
